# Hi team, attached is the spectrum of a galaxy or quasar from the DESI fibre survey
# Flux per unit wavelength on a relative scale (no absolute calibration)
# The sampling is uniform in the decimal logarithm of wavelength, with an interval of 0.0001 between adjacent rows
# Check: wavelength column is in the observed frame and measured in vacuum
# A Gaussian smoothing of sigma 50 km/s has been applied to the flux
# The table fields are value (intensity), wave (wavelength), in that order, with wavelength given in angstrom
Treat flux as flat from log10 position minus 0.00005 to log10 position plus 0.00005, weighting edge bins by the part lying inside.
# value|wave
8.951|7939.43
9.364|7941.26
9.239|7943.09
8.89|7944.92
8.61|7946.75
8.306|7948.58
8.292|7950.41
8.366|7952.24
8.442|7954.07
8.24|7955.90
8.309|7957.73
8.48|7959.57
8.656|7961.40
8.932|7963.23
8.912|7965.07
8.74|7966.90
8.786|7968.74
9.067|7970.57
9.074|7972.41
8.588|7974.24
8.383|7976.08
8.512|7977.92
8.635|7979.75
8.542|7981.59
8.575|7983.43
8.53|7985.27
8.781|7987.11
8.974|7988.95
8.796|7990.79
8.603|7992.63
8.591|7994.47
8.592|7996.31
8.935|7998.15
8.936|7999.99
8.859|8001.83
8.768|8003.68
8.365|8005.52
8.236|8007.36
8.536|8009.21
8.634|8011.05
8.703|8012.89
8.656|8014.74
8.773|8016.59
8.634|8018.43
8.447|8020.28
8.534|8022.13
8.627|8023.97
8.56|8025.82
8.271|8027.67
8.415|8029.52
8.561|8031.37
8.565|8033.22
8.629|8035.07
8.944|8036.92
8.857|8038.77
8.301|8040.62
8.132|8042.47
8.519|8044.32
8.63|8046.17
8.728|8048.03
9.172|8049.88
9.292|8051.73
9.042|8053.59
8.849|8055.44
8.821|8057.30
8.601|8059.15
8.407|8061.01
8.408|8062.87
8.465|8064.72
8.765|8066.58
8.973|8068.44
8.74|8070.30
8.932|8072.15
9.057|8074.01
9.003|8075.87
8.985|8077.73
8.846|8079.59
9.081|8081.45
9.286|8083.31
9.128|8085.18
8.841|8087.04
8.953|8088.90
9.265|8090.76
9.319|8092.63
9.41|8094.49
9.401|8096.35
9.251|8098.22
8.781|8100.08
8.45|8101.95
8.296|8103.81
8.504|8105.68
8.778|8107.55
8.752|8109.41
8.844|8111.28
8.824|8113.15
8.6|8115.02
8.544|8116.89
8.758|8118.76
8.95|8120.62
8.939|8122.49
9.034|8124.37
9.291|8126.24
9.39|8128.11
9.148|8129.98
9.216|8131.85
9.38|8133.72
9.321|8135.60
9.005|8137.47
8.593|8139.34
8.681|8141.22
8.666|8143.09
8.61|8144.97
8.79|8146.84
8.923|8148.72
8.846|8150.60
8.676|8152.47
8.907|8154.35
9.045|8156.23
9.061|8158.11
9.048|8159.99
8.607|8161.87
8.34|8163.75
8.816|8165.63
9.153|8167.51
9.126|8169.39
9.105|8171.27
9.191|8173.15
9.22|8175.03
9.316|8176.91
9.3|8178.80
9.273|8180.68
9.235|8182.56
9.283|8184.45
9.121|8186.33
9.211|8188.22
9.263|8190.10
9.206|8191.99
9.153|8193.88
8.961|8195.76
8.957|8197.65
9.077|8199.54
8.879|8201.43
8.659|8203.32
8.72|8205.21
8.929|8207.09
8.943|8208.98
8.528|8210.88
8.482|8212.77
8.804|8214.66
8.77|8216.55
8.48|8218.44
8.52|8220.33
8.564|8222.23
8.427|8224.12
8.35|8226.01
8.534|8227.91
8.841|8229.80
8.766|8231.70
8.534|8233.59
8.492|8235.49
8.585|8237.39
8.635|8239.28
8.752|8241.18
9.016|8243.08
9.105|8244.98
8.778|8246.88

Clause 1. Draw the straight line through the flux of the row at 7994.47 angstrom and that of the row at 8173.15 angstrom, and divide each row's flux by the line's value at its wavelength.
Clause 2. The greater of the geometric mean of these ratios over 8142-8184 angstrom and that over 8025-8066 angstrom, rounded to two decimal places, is 0.99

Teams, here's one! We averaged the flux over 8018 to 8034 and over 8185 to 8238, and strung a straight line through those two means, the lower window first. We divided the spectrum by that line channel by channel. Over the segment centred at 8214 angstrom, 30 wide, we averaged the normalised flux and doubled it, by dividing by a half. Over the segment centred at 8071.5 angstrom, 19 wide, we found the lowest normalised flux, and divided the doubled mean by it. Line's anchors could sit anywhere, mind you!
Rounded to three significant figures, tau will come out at 2.01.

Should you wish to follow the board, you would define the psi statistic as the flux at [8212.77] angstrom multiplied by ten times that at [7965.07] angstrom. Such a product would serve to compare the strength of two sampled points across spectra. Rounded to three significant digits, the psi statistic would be 756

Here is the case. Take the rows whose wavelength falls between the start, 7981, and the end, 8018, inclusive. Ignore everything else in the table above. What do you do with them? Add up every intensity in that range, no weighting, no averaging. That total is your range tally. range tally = 173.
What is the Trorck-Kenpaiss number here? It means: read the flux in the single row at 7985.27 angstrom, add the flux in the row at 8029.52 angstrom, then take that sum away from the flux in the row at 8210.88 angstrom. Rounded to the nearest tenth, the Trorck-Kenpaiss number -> -8.4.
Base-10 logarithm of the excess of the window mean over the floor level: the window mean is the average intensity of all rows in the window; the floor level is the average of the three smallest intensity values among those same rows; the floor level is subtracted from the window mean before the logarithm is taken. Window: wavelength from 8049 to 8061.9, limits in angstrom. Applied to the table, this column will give -0.56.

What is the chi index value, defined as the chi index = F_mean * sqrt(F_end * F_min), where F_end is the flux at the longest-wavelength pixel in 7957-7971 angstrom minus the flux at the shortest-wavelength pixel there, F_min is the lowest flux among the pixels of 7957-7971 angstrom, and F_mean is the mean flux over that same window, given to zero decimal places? 22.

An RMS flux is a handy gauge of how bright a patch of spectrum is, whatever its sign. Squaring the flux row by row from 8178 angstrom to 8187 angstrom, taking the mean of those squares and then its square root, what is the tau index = 9.24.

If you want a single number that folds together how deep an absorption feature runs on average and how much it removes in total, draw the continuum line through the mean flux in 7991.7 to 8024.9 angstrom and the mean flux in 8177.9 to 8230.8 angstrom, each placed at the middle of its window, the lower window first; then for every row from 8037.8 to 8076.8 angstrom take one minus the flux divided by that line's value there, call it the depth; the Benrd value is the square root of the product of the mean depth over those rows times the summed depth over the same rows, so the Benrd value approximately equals 0.03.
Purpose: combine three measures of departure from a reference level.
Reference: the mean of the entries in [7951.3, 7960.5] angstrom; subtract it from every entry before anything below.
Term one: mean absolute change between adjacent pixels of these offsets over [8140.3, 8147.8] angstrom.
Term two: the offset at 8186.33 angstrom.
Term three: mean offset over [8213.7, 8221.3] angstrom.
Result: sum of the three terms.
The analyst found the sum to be 1.1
